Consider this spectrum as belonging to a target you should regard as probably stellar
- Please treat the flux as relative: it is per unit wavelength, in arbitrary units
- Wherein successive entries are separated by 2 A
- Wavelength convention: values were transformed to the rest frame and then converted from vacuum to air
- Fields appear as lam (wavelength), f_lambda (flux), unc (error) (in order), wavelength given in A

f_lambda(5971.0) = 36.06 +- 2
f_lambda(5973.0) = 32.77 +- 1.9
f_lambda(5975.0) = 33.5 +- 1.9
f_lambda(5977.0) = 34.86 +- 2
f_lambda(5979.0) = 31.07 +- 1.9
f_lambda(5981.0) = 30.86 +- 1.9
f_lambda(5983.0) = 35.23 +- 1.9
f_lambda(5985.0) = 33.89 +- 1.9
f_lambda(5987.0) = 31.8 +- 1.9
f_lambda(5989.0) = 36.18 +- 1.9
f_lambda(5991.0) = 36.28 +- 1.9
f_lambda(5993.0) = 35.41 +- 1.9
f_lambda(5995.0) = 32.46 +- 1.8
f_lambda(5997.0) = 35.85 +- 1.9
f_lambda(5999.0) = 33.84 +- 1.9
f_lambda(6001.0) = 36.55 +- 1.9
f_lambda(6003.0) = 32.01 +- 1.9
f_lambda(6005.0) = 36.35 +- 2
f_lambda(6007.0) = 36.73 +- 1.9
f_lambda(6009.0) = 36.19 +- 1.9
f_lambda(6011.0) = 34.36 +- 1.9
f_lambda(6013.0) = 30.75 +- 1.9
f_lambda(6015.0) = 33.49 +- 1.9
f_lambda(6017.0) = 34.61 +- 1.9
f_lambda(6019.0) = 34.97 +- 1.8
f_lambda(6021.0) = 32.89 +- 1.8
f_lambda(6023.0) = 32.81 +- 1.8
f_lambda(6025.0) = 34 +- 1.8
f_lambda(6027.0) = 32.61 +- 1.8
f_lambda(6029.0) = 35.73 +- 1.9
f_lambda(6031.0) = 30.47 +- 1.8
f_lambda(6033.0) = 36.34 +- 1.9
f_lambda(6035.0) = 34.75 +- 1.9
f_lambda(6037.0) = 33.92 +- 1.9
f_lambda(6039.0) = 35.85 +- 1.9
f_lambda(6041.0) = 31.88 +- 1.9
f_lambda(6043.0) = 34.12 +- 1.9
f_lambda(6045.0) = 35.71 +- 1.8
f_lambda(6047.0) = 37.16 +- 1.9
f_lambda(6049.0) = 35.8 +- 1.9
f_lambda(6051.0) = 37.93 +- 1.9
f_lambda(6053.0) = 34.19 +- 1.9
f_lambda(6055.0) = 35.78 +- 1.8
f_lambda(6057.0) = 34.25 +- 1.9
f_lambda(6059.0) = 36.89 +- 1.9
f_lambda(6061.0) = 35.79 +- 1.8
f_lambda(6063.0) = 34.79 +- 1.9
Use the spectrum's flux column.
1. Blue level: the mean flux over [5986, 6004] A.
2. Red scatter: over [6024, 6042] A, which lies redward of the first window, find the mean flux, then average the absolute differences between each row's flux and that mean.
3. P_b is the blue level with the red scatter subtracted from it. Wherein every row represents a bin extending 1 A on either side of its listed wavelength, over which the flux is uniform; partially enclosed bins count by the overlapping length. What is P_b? 32.9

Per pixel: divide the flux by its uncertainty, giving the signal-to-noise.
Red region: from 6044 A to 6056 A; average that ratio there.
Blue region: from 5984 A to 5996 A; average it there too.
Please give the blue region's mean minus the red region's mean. -1.12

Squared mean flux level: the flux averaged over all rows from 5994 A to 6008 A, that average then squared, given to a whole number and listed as 1213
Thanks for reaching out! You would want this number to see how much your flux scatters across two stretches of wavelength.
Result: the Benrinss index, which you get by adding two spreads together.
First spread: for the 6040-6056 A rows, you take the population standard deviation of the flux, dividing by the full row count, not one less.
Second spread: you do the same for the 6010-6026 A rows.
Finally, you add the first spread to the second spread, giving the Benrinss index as 3.04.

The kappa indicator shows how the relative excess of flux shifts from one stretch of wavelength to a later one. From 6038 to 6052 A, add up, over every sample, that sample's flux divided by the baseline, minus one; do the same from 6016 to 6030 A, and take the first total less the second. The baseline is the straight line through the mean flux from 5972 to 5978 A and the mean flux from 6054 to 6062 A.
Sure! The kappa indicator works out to 0.20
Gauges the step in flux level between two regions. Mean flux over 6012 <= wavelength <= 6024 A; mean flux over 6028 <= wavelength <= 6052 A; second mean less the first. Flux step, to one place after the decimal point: 1.7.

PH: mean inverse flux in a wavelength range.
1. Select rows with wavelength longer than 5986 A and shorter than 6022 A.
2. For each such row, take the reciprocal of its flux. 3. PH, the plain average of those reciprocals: 0.0291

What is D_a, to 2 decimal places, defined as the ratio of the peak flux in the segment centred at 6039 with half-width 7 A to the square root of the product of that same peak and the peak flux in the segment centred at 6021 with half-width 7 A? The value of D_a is 1.02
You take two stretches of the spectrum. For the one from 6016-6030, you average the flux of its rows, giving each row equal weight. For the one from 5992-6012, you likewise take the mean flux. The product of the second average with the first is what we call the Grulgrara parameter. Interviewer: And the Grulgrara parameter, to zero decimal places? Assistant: 1187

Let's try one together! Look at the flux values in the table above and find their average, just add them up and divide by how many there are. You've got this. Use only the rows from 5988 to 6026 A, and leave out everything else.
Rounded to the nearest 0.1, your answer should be 34.5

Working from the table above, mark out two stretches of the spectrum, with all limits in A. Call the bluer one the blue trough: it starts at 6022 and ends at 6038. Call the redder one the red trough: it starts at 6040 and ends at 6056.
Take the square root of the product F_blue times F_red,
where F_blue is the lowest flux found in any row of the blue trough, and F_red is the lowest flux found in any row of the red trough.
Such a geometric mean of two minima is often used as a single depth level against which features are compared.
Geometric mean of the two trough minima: 31.2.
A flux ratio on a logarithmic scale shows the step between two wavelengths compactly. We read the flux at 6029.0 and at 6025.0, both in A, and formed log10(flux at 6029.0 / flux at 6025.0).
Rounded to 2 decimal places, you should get 0.02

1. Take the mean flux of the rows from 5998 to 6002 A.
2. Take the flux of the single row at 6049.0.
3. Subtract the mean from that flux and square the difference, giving 0.4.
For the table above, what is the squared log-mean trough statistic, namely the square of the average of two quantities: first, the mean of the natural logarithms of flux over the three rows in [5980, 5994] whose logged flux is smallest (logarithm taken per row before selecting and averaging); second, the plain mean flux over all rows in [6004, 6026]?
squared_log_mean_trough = 356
